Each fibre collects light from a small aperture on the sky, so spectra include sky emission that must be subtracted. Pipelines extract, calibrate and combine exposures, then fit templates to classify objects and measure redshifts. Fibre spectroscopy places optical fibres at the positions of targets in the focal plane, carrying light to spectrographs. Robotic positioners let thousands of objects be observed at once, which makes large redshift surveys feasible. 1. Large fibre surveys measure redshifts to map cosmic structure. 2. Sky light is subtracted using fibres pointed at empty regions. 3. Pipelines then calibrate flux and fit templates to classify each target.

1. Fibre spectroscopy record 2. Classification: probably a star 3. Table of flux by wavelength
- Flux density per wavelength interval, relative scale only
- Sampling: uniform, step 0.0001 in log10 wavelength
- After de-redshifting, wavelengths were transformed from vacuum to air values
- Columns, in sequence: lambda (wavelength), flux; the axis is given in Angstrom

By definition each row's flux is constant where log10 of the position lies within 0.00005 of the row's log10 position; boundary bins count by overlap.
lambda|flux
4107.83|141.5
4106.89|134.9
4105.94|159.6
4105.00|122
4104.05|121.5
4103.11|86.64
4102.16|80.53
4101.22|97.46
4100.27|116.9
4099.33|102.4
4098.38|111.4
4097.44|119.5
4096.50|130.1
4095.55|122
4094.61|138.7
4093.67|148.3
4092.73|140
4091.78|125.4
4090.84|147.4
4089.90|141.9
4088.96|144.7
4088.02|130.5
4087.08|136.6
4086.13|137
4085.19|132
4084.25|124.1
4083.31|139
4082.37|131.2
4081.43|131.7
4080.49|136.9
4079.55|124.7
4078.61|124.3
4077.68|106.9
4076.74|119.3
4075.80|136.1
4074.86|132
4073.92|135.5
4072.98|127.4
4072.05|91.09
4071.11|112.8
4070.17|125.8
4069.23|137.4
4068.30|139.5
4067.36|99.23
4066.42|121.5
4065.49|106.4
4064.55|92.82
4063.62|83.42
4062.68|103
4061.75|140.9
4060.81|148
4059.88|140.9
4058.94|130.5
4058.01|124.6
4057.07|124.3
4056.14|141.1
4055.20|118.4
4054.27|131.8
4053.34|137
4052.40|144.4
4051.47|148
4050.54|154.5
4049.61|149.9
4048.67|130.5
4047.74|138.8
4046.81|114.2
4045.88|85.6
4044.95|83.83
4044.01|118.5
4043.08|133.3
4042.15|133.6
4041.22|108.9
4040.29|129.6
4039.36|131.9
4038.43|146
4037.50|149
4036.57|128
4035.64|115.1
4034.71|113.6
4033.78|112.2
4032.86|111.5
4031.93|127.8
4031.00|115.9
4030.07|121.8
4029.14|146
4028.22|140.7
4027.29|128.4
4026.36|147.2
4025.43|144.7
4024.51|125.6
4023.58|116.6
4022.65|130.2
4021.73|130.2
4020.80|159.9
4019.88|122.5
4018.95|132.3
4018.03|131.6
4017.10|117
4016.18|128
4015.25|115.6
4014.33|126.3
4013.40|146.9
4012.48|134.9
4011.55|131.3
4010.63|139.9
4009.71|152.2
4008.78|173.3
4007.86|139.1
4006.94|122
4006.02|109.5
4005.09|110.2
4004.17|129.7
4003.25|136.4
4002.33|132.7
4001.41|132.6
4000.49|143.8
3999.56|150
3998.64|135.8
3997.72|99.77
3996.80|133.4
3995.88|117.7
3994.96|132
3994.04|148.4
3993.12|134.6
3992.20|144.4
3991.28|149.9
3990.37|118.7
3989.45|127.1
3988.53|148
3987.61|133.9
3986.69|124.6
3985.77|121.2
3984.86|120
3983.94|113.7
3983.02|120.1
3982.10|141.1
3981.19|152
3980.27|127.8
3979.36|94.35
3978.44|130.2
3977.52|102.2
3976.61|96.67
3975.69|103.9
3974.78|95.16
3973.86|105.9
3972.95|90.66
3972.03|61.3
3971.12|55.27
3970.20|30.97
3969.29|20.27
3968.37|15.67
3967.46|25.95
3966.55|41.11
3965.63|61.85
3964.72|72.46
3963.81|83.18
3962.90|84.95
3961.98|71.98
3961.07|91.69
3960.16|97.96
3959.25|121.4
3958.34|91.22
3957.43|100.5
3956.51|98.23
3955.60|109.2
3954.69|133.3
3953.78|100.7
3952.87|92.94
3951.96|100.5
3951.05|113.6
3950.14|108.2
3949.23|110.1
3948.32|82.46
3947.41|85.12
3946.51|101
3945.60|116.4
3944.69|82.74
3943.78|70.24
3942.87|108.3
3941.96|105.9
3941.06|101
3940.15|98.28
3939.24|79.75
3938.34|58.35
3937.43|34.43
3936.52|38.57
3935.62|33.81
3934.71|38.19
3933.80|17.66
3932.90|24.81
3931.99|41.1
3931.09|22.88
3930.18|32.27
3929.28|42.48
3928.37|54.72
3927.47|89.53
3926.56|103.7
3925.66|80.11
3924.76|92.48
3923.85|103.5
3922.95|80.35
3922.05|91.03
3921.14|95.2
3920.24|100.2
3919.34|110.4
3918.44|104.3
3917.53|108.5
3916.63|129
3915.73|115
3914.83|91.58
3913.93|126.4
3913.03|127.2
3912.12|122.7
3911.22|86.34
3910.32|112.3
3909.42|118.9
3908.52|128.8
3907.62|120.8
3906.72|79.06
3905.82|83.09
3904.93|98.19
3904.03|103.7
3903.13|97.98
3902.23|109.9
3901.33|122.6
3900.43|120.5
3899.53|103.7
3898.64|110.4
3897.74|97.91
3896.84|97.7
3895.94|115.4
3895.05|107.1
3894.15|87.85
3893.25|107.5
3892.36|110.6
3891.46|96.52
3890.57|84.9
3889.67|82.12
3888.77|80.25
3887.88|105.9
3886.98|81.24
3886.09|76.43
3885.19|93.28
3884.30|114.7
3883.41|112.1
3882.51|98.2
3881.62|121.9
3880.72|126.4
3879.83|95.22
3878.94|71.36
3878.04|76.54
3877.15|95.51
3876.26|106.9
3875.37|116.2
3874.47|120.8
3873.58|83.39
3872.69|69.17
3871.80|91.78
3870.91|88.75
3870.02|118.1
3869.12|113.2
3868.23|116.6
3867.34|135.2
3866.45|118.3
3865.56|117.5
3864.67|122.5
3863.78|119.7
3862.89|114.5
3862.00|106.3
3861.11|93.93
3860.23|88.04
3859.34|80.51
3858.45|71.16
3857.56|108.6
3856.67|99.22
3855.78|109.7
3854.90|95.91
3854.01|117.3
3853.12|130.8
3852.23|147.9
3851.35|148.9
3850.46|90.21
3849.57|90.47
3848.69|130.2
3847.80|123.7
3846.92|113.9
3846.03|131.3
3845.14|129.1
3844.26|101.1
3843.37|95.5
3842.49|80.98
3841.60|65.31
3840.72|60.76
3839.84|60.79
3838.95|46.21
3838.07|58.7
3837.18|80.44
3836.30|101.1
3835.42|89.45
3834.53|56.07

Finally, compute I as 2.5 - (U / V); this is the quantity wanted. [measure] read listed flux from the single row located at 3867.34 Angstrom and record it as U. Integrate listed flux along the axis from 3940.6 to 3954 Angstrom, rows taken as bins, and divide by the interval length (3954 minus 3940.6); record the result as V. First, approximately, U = 135.2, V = 99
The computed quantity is 1.1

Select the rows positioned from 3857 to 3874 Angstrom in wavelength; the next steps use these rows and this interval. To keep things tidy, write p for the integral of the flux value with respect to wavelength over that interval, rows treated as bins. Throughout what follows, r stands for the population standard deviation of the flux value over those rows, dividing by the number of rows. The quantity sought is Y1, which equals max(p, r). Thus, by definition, 1751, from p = 1751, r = 19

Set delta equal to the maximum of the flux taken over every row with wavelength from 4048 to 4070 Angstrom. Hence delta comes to 154.5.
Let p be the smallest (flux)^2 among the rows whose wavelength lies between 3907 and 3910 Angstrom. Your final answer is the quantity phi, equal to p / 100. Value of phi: 141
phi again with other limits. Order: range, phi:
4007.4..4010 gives 193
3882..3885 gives 96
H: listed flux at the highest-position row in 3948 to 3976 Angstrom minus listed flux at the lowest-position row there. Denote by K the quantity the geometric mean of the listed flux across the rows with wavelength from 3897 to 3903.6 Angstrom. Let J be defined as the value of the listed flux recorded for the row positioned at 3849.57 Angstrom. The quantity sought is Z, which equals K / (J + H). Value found 0.97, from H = 21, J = 90.47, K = 109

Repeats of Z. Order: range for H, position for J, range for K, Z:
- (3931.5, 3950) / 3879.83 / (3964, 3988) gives 0.48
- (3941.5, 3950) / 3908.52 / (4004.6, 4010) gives 1.00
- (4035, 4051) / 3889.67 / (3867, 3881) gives 0.82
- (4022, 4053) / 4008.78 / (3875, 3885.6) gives 0.54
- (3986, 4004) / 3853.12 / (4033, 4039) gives 0.89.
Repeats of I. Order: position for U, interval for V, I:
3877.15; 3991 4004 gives 1.8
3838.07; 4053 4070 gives 2.0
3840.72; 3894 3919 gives 1.9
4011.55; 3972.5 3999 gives 1.4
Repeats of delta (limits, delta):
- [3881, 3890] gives 121.9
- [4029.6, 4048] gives 149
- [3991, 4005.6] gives 150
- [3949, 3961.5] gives 133.3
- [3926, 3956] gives 133.3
